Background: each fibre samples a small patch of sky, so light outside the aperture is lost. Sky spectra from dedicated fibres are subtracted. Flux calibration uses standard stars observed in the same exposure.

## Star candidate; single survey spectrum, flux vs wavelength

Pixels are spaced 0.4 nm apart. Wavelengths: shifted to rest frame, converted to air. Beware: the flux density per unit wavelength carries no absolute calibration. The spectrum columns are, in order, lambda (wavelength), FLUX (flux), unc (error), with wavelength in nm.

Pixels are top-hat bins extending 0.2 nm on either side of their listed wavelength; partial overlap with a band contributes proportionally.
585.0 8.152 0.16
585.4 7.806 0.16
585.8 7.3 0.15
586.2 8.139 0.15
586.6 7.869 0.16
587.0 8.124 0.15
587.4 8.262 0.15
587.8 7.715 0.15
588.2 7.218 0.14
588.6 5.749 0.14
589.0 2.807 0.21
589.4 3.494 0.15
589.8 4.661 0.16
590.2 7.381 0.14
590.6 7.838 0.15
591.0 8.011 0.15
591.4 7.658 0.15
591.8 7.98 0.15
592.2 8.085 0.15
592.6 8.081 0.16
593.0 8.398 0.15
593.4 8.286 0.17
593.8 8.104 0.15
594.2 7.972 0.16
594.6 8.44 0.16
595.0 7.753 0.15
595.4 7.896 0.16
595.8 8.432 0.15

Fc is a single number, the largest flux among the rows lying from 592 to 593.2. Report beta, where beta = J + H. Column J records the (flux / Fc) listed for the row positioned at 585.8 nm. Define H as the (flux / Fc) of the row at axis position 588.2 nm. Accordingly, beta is 1.73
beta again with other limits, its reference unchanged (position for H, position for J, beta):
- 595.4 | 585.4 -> 1.87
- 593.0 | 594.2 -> 1.95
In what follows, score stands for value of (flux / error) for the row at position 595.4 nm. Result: 49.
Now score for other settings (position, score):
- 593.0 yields 56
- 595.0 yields 52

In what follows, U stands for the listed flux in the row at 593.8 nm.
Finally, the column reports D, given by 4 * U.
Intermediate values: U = 8.104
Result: 32.4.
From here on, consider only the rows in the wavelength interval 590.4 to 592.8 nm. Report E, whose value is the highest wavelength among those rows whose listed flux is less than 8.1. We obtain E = 592.6 nm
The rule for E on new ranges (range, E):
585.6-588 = 587.8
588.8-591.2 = 591.0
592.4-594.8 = 594.2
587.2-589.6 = 589.4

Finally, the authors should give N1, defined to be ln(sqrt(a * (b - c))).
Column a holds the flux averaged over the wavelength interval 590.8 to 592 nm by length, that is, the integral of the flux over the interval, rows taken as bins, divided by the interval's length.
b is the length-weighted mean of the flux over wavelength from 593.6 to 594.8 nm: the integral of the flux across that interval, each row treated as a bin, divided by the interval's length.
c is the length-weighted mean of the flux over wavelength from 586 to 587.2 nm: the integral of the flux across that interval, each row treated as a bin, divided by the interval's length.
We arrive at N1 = 0.0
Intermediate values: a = 7.9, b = 8.17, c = 8.0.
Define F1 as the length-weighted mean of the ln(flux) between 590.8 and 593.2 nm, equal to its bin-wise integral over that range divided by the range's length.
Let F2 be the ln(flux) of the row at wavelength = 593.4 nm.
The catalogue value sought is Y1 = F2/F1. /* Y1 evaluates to 1.01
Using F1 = 2.08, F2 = 2.11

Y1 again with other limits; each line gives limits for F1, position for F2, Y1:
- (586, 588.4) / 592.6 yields 1.01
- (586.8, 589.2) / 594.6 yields 1.16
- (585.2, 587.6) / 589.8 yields 0.74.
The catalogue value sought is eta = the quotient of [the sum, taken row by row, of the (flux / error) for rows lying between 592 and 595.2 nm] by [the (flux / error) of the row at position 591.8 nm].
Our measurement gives 7.8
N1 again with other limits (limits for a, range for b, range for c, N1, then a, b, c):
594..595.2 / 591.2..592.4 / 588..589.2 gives 1.5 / 8.1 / 7.91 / 5.3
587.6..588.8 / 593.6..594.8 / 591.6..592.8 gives -0.1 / 6.9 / 8.17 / 8.0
